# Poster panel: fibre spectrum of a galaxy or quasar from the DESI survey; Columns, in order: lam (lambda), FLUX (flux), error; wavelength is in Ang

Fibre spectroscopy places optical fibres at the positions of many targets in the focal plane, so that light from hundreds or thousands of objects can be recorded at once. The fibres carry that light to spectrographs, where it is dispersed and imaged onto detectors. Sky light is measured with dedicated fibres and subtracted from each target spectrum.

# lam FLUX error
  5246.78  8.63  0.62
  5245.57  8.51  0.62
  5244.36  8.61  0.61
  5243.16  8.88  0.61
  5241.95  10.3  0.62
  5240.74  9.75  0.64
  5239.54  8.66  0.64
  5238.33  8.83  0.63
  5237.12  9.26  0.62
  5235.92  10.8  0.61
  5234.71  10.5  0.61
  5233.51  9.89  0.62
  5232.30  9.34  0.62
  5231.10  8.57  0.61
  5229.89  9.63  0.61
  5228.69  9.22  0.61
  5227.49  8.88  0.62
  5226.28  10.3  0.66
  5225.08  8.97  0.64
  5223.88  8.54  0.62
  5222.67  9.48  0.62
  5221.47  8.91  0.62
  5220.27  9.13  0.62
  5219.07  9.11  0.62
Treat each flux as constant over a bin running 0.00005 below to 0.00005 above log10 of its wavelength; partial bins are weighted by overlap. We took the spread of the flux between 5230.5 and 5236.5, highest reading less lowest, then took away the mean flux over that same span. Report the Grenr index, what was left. -7.59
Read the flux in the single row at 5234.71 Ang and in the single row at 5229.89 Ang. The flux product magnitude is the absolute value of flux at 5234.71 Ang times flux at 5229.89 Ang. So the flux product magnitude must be 101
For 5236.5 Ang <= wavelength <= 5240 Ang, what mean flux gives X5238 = 8.9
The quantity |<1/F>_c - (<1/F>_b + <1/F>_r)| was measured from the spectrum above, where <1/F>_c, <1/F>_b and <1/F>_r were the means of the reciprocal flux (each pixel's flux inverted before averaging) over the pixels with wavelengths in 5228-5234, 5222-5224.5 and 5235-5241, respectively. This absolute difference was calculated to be 0.110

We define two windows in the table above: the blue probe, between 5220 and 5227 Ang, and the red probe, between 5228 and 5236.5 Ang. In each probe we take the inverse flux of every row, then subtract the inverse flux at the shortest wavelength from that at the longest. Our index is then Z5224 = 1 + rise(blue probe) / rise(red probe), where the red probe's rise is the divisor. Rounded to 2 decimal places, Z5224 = 1.78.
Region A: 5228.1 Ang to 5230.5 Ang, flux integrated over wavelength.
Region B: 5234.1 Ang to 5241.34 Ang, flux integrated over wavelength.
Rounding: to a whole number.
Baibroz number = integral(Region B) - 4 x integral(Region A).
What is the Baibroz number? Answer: -21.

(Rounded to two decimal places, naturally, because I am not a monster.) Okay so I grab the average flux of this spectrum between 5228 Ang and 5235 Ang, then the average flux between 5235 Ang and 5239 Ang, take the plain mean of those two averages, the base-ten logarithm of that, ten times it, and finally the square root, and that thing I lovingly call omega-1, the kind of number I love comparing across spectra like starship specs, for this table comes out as 3.13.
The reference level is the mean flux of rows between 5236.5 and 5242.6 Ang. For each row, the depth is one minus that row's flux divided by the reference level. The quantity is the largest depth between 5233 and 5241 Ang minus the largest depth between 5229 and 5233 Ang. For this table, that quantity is -0.010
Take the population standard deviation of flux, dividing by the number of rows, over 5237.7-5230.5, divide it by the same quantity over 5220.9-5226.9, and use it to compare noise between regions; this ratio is 1.25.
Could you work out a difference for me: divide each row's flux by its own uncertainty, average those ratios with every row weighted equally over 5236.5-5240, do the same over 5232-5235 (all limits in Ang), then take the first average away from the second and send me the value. 1.9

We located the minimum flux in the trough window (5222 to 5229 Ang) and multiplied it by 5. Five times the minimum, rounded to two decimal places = 42.70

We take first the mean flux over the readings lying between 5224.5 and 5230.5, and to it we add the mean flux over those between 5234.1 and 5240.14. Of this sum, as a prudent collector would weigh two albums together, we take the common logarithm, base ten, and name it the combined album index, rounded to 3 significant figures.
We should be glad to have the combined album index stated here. 1.28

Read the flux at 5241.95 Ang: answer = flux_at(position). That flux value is 10.3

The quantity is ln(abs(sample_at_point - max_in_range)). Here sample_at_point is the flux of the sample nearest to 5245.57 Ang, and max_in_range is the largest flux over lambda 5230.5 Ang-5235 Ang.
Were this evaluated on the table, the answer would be 0.7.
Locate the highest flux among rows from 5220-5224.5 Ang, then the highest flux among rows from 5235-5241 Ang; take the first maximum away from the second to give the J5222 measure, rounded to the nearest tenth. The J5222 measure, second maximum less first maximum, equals 1.3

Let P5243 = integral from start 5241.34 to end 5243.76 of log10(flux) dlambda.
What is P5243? 2.37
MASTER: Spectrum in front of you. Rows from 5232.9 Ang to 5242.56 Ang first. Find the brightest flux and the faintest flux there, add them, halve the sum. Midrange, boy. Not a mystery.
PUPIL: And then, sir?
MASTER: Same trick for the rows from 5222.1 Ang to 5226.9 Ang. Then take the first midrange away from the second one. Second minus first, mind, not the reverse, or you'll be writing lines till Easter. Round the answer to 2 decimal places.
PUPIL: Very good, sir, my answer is -0.31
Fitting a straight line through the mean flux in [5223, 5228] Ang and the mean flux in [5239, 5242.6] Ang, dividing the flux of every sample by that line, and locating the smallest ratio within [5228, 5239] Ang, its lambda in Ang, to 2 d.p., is 5231.10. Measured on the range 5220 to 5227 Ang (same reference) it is 5223.88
